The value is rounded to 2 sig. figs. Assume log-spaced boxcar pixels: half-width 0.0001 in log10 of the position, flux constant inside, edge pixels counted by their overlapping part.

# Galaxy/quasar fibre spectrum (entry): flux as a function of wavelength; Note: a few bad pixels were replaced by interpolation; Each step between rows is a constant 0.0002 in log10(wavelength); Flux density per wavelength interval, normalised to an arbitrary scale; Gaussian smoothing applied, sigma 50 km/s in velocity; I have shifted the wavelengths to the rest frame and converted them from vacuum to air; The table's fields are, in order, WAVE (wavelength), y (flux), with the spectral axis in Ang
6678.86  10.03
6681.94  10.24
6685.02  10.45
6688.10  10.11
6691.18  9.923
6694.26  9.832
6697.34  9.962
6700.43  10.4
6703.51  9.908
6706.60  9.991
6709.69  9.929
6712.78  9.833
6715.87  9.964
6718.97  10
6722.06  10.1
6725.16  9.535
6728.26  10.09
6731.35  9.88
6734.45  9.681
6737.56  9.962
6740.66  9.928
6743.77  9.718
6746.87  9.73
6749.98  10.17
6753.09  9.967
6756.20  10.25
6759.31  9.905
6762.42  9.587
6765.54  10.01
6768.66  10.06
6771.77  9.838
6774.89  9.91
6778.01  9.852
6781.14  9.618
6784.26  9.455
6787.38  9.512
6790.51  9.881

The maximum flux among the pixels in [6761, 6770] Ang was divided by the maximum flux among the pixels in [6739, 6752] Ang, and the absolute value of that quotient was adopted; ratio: 0.99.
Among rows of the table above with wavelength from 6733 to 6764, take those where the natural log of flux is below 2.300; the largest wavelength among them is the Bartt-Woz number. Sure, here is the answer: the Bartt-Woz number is 6762.42 Ang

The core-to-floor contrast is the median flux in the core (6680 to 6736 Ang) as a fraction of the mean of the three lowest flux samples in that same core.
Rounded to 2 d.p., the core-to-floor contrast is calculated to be 1.03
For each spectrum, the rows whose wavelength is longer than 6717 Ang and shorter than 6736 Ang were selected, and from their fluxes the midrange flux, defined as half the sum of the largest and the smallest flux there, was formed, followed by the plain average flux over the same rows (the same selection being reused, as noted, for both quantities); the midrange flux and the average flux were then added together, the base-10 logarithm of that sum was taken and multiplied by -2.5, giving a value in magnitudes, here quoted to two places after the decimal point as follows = -3.24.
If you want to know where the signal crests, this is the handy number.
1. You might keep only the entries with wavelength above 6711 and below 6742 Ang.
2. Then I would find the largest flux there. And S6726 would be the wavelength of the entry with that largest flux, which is 6722.06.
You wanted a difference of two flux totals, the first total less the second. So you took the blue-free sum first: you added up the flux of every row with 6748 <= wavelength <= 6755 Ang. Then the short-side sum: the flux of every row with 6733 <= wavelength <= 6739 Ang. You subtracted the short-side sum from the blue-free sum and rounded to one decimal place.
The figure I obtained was 0.5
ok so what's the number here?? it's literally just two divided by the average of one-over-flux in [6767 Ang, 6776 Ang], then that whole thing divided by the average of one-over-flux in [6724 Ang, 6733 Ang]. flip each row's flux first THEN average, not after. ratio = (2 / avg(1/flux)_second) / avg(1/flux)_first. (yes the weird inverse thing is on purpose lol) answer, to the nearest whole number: 195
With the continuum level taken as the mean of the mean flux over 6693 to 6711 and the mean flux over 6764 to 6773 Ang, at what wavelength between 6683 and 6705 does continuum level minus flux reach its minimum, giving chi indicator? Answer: 6685.02 Ang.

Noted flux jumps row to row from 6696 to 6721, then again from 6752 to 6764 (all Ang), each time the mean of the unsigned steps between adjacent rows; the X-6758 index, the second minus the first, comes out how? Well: 0.12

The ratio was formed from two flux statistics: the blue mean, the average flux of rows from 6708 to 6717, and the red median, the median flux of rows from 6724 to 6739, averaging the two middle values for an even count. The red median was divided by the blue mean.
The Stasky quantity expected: 1.00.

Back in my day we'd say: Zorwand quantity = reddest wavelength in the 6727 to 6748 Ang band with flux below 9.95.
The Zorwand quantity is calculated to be 6746.87 Ang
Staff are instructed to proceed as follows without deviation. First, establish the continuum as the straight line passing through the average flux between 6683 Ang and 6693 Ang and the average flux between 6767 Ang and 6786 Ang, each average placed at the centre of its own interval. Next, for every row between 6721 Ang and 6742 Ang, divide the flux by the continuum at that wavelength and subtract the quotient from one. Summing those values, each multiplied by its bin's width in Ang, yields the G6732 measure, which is 0.21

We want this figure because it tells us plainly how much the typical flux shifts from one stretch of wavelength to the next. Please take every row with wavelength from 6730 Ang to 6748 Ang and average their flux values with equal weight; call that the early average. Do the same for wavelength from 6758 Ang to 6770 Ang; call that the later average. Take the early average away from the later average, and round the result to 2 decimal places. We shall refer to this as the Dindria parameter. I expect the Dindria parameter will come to 0.07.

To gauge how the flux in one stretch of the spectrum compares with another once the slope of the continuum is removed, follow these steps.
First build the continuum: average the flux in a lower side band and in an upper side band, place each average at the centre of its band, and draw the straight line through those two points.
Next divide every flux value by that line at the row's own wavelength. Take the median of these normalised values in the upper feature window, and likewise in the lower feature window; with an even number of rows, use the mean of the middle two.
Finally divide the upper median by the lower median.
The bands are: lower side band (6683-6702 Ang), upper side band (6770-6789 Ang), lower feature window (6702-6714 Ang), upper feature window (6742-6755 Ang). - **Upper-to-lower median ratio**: 1.014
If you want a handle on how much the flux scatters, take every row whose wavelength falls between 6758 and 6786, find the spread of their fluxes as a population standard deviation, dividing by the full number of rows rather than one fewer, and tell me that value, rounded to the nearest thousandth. 0.193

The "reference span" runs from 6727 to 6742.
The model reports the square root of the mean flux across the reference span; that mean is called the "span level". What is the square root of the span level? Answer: 3.15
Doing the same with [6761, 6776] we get 3.14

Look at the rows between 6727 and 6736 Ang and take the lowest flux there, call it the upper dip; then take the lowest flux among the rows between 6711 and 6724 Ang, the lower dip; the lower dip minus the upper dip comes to 0.2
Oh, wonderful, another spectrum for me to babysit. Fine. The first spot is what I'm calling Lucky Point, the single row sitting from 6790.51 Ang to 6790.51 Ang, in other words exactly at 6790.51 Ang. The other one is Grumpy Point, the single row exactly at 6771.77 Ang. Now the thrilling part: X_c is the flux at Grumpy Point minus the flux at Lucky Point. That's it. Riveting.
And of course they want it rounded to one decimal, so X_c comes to 0.0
